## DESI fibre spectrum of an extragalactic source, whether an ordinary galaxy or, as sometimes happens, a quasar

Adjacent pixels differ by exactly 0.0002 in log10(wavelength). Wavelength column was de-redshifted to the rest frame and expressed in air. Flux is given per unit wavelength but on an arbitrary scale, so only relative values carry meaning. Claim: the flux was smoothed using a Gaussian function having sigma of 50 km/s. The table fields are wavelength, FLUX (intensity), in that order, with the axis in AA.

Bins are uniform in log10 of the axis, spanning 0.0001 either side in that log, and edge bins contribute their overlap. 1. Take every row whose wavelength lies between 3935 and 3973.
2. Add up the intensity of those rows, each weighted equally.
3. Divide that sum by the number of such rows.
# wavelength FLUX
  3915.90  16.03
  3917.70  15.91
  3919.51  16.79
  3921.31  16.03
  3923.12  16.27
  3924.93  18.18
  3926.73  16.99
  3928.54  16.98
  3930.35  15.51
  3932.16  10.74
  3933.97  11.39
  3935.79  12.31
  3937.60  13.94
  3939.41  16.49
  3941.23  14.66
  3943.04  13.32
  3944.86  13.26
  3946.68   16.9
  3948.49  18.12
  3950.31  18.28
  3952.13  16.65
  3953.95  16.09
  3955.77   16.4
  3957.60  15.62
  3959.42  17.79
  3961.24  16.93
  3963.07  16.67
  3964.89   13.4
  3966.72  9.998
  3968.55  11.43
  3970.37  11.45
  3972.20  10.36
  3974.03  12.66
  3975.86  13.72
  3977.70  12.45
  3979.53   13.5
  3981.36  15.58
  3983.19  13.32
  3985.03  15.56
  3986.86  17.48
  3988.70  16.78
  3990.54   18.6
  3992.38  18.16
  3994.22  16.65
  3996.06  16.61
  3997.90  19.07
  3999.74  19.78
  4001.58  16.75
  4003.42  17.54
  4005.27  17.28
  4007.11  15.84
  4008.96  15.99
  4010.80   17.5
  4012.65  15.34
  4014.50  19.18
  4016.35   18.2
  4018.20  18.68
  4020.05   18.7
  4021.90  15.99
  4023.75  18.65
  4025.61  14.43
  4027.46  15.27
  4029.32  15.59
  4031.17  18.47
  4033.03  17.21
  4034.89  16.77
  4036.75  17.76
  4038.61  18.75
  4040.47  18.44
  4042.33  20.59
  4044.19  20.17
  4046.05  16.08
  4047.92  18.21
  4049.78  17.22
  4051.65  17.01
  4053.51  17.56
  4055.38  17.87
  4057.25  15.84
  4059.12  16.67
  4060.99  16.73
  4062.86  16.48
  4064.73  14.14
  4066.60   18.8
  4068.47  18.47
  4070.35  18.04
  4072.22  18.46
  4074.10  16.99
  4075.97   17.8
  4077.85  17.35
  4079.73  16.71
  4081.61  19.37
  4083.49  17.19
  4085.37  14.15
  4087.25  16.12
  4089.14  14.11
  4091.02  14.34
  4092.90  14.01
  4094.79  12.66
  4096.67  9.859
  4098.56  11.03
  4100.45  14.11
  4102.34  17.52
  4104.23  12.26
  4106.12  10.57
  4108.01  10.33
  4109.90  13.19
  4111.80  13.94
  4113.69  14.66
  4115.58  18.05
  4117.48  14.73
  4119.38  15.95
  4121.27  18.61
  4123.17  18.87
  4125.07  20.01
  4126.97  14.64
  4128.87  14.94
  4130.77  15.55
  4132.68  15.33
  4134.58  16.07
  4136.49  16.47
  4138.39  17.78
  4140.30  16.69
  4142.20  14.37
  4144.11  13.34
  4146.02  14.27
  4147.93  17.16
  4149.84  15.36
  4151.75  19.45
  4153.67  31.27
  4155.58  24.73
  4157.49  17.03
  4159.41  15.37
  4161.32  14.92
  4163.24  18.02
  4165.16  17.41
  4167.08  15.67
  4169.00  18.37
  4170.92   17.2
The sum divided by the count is 14.8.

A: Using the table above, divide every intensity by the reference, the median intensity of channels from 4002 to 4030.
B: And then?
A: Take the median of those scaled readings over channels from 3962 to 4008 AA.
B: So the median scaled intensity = 0.92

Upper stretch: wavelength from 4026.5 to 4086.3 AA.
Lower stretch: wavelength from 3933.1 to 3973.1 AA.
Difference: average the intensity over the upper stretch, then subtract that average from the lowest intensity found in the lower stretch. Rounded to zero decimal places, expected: -7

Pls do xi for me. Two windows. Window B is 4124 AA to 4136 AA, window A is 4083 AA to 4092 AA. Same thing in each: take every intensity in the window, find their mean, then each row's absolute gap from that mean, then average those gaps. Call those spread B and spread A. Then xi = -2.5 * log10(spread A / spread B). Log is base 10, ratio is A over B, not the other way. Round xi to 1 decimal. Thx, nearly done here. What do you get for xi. 0.1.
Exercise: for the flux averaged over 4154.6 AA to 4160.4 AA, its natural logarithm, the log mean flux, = 2.95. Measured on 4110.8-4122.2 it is 2.77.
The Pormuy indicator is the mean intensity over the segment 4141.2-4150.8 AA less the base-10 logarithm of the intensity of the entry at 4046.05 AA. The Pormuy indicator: 13.7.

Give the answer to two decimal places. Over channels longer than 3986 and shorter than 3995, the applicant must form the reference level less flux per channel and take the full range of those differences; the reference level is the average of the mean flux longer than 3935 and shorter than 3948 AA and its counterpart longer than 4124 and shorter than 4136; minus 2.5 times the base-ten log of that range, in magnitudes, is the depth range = -0.73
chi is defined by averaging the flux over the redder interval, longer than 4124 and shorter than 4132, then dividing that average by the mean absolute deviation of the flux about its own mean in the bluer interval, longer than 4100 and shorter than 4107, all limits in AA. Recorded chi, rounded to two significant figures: 7.4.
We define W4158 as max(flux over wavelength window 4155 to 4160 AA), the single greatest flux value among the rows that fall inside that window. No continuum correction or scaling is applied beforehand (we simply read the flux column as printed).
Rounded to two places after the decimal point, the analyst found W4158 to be 24.73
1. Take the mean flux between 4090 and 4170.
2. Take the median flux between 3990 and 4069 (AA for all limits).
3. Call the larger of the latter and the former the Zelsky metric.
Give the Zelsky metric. 17.50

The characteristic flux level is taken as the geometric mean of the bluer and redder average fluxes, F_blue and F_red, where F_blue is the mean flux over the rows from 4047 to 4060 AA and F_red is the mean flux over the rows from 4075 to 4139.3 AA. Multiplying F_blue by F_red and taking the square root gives 16.2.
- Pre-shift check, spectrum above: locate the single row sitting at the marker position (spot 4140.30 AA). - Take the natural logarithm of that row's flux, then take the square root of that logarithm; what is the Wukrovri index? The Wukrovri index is 1.68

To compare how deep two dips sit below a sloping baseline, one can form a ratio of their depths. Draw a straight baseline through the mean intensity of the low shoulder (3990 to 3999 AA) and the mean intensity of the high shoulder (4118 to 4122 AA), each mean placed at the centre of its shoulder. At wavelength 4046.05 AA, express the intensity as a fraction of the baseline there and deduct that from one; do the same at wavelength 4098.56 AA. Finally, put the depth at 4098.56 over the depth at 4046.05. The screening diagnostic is 4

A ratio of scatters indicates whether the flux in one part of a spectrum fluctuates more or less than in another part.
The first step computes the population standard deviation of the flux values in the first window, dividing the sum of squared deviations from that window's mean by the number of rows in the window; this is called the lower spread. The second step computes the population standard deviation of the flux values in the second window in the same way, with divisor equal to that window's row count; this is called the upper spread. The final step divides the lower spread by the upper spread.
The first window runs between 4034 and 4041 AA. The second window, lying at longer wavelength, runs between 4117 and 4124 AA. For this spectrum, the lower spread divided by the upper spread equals 0.43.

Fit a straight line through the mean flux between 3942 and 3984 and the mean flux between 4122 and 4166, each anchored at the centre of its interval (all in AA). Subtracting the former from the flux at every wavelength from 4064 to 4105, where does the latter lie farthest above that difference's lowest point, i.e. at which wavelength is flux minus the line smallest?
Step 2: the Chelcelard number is 4096.67 AA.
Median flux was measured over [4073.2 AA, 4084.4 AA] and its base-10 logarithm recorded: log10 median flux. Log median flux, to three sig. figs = 1.24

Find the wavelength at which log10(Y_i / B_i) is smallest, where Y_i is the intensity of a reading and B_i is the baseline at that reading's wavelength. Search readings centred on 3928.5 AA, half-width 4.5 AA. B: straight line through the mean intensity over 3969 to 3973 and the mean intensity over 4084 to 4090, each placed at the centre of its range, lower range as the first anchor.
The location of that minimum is 3932.16 AA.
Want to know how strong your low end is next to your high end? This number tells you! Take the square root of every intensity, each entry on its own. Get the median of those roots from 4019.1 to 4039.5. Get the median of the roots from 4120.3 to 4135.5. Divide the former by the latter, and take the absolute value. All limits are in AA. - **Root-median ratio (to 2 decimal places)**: 1.04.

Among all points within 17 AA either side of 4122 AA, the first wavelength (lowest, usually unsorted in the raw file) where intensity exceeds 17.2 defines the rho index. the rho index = 4115.58 AA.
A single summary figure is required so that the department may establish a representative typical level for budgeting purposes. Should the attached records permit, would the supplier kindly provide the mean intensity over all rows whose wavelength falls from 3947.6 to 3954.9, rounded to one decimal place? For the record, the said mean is 17.3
